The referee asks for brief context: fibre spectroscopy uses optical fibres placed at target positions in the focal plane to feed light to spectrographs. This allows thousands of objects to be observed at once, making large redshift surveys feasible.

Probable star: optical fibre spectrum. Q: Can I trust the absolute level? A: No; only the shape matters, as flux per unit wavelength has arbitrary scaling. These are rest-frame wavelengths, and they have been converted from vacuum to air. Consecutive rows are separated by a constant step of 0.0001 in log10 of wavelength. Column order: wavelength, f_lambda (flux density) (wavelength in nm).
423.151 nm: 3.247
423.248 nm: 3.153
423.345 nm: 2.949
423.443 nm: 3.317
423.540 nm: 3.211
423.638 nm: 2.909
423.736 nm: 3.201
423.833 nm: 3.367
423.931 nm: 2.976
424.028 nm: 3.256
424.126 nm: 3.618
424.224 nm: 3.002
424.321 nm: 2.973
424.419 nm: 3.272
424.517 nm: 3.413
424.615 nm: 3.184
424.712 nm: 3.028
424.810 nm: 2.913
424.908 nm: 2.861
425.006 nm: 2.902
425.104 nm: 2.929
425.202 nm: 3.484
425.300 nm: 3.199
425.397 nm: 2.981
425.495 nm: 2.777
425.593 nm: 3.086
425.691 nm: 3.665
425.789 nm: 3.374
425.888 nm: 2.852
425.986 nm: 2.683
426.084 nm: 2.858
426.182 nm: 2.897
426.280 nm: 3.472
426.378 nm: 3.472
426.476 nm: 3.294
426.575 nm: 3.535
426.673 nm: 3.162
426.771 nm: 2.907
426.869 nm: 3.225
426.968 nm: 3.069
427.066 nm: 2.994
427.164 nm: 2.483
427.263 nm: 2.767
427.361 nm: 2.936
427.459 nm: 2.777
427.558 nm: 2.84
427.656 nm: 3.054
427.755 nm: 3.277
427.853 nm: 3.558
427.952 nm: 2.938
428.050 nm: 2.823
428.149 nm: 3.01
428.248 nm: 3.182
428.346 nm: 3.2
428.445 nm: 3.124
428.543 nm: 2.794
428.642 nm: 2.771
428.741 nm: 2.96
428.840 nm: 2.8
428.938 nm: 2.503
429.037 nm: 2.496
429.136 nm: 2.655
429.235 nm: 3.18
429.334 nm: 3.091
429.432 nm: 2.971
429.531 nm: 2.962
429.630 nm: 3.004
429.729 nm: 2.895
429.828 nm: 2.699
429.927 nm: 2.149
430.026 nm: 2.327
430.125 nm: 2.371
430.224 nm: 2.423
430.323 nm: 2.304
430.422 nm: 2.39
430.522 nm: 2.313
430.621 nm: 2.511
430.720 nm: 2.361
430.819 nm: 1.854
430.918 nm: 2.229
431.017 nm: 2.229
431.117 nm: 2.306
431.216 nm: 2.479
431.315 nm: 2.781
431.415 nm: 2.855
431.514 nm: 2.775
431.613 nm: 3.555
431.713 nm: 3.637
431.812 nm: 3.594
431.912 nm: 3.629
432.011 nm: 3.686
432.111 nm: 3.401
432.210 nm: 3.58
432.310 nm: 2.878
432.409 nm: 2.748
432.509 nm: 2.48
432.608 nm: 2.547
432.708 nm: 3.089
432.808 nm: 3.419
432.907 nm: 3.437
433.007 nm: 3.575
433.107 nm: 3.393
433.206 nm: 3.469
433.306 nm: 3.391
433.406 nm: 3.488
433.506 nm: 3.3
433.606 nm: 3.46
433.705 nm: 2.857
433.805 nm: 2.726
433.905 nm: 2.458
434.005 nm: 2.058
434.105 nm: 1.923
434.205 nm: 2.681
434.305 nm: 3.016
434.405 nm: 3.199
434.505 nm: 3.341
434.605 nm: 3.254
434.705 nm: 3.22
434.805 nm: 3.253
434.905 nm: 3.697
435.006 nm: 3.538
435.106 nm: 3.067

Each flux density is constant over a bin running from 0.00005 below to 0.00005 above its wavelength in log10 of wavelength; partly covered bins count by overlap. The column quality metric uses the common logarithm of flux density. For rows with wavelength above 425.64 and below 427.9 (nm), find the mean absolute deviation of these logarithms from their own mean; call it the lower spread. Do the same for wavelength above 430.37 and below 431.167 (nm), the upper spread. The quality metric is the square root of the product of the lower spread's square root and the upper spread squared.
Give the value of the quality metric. 0.011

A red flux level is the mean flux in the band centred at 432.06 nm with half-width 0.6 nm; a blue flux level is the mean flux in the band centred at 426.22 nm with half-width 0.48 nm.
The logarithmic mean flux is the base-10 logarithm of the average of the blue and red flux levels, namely 0.503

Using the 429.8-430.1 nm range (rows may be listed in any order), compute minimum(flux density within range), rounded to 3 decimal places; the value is 2.149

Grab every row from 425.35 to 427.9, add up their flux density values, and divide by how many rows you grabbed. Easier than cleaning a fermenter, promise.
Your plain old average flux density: 3.1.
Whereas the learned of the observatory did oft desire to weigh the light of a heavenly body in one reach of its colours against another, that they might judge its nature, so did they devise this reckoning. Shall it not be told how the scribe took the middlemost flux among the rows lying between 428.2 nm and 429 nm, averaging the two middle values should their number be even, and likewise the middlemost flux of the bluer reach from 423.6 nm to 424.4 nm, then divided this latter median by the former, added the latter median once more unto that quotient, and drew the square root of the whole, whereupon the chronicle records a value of 2.04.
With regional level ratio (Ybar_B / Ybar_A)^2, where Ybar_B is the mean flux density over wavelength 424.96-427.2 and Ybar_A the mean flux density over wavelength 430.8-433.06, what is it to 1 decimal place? 1.1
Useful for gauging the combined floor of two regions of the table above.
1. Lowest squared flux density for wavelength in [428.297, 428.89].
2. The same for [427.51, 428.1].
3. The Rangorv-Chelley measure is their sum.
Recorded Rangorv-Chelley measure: 15.6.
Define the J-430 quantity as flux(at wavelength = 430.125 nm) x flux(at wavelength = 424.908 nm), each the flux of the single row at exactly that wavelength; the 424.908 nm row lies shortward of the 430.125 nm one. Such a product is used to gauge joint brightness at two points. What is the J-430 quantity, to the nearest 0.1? 6.8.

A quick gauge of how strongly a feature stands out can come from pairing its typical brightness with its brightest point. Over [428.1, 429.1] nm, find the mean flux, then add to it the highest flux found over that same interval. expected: 6.08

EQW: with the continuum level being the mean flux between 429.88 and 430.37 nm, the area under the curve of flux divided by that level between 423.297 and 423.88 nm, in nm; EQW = 0.8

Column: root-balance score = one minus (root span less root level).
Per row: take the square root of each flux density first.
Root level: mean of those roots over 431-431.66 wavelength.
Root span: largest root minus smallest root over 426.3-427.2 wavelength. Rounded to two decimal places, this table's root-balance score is 2.34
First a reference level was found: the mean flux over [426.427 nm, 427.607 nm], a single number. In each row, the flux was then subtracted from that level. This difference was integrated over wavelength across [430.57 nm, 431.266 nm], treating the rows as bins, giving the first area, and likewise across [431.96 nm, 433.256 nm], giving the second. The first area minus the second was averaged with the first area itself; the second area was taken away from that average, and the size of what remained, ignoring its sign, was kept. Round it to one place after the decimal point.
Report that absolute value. 0.9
